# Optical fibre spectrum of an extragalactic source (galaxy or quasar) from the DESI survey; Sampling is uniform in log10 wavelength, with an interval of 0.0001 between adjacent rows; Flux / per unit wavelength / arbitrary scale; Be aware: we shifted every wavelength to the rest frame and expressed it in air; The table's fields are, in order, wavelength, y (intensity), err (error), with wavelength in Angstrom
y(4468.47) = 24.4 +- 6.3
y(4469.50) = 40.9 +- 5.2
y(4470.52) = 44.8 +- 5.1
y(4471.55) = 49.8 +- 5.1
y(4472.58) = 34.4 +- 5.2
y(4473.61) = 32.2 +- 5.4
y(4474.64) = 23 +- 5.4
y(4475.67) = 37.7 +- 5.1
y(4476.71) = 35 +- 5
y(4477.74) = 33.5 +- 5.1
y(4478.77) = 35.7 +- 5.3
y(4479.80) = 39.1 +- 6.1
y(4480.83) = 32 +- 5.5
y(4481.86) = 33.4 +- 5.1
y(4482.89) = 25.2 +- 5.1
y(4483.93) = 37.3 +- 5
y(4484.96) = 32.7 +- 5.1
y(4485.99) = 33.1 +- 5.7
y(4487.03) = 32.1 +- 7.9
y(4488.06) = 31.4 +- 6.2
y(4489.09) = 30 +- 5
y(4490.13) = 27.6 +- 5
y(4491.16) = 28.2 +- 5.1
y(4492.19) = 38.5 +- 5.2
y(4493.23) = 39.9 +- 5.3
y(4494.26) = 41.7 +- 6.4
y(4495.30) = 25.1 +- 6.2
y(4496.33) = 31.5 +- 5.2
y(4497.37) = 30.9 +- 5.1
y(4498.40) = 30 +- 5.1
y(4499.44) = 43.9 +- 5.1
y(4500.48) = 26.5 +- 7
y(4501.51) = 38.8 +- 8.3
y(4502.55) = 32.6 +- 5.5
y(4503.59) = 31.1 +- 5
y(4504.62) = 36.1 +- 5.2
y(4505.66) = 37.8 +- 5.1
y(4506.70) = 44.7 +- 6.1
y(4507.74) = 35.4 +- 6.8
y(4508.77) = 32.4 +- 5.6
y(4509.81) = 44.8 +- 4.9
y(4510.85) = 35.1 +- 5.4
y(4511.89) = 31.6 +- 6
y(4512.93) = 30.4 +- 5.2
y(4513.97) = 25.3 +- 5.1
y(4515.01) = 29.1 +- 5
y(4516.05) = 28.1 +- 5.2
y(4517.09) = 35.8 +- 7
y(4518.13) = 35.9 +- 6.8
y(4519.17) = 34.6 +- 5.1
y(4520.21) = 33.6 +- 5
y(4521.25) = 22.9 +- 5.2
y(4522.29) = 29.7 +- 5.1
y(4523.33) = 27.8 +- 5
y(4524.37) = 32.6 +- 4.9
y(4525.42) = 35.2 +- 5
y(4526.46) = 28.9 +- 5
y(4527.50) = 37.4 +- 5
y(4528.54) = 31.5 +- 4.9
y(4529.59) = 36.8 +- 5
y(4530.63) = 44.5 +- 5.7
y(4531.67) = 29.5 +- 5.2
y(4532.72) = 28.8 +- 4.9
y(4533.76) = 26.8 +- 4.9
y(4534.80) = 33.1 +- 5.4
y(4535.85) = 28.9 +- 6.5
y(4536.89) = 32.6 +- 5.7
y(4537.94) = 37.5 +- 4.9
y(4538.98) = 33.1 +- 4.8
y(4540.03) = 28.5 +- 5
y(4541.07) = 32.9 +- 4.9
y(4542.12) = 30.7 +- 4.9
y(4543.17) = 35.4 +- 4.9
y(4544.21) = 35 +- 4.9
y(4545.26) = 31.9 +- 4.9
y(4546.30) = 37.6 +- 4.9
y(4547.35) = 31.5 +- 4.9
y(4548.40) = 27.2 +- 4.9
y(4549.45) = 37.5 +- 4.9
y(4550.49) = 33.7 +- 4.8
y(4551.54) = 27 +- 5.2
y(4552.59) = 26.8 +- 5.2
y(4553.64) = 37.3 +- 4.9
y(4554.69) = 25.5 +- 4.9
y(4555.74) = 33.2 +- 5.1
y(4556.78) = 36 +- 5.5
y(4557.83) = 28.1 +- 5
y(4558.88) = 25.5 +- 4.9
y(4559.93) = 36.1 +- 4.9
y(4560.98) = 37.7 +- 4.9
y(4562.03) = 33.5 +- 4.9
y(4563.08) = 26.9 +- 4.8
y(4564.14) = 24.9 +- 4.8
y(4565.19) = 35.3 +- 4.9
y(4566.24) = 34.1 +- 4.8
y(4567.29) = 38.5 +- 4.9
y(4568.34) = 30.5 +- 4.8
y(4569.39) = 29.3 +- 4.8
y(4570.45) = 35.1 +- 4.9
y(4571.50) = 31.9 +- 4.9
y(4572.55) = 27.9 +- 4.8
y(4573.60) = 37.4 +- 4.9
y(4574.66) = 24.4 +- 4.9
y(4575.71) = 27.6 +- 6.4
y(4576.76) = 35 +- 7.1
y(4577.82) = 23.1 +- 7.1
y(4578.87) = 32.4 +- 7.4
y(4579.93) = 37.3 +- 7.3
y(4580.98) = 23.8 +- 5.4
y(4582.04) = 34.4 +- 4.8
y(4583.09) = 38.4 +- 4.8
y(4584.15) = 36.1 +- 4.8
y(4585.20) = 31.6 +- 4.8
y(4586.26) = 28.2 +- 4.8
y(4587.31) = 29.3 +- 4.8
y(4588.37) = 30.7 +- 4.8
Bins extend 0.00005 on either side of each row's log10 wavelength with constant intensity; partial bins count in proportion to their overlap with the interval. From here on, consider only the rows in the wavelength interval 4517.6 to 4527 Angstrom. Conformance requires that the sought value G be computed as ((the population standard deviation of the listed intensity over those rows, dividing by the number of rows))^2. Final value 16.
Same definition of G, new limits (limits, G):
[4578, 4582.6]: 25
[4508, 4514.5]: 35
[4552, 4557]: 23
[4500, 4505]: 18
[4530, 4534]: 50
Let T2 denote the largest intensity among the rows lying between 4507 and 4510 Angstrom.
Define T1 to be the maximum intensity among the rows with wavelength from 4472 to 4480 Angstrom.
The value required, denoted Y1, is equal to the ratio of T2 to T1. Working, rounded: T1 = 39.1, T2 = 44.8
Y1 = 1.15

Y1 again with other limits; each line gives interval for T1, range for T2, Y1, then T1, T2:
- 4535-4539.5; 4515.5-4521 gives 0.96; 37.5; 35.9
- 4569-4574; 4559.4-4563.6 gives 1.01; 37.4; 37.7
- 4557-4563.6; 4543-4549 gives 1.00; 37.7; 37.6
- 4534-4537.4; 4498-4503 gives 1.33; 33.1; 43.9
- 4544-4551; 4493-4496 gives 1.11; 37.6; 41.7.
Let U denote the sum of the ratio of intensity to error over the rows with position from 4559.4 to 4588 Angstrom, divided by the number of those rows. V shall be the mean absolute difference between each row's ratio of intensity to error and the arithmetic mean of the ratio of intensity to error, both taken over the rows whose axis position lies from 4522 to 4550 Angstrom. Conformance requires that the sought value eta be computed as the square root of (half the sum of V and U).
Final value 1.858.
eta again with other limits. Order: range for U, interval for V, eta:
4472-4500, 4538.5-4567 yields 1.858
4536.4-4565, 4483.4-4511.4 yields 1.927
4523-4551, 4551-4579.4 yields 1.941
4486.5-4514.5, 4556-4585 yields 1.891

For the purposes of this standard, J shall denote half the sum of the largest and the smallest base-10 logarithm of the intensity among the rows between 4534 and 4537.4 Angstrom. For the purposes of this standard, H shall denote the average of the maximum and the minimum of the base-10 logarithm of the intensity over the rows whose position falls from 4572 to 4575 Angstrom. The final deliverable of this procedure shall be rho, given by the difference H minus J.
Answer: -0.01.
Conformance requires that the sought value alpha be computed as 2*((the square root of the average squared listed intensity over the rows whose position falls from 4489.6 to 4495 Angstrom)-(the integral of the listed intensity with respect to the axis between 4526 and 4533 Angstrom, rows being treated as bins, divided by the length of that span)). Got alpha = 3.1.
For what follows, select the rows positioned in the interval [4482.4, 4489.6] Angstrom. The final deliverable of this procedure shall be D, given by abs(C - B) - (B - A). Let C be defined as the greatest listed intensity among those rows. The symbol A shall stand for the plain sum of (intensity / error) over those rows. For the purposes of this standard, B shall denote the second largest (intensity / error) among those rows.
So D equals 64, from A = 39.7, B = 6.4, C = 37.3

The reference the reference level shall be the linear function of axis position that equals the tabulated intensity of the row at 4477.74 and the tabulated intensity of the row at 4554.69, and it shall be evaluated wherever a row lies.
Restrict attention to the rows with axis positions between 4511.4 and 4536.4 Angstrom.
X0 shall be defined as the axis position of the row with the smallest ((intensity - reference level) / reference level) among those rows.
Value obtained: 4521.25 Angstrom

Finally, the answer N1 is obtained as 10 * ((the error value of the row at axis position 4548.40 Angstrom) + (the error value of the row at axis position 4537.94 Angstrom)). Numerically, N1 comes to 98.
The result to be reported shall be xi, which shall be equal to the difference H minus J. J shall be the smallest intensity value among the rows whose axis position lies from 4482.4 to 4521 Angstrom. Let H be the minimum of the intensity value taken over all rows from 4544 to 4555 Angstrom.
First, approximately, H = 25.5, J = 25.1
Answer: 0.4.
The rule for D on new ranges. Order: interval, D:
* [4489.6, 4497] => 69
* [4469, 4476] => 83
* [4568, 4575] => 68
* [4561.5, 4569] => 70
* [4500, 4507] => 72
